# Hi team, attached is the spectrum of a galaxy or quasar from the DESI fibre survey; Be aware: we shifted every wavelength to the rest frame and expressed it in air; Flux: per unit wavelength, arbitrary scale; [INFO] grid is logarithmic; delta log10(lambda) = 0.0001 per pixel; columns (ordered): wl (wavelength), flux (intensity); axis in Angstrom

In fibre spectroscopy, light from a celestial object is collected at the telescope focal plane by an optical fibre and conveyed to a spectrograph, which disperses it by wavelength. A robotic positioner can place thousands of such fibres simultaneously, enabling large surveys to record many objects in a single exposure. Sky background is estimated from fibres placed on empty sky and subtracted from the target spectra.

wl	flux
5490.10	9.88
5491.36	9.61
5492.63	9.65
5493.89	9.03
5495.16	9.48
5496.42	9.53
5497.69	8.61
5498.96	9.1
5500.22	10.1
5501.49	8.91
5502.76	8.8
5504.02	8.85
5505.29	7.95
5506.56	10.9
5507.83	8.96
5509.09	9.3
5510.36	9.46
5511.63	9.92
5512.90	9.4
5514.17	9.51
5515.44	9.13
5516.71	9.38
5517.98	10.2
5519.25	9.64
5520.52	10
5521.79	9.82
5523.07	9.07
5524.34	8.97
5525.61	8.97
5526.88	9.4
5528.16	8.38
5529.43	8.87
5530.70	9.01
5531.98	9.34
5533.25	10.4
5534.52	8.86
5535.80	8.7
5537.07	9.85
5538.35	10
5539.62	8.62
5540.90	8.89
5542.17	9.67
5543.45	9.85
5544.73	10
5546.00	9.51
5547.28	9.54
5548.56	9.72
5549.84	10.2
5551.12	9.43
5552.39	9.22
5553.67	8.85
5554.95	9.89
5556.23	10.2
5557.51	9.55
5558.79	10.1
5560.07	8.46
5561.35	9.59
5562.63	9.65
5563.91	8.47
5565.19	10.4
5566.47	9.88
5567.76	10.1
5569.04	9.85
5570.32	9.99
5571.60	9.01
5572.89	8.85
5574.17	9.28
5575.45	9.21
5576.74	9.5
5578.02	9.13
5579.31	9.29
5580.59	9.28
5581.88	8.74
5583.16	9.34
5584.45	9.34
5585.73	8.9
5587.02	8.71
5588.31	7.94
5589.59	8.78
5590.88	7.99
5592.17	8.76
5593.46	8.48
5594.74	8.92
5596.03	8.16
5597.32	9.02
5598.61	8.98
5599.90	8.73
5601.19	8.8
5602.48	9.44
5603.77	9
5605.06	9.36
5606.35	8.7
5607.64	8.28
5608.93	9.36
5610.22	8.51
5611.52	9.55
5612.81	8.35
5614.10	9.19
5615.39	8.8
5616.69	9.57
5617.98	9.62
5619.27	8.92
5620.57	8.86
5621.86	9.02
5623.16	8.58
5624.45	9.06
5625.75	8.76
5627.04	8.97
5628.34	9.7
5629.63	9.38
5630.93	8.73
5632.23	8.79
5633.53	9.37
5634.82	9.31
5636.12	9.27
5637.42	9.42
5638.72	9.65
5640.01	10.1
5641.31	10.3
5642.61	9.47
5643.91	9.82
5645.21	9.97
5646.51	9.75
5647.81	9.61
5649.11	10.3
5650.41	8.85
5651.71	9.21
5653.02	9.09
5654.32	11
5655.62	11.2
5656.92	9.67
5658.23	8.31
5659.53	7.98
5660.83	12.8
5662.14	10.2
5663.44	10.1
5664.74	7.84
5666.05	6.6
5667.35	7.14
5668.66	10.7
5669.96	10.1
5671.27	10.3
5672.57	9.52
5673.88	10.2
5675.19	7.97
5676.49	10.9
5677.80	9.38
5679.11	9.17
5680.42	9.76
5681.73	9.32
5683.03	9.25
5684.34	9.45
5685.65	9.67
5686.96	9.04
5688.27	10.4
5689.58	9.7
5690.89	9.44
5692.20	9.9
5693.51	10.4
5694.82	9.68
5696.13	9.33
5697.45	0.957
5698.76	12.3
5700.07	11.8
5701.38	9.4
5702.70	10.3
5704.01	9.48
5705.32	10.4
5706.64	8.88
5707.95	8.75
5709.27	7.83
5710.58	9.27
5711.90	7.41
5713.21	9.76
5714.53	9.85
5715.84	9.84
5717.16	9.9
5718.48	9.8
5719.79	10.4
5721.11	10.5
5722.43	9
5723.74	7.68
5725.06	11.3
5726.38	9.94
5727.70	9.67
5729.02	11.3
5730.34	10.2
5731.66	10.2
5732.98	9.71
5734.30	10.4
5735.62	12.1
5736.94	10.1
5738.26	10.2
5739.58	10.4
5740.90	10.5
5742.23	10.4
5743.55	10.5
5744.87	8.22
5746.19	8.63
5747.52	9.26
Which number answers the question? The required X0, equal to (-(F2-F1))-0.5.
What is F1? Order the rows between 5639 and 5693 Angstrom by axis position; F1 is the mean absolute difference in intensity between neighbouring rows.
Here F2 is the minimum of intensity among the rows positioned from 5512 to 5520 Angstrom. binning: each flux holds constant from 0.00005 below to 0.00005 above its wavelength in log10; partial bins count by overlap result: -8.7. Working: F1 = 0.98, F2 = 9.13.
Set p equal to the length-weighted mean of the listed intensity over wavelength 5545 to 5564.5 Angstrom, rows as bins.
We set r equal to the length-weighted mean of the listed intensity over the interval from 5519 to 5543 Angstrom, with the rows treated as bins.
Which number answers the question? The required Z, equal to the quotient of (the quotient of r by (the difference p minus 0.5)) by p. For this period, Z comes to 0.108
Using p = 9.5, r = 9.3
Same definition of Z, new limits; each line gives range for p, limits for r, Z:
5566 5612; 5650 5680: 0.123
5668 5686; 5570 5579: 0.104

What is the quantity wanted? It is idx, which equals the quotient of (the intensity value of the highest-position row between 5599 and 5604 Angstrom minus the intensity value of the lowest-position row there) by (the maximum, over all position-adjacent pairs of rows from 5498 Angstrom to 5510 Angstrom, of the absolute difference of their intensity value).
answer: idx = 0.09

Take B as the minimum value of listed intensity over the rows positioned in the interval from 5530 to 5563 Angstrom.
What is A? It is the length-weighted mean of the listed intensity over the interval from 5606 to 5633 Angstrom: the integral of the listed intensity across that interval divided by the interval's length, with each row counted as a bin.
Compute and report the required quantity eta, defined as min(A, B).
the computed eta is 8.46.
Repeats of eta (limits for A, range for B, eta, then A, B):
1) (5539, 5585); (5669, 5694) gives 7.97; 9.46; 7.97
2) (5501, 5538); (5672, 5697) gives 7.97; 9.32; 7.97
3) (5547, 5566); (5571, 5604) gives 7.94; 9.56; 7.94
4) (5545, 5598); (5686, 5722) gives 0.96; 9.25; 0.957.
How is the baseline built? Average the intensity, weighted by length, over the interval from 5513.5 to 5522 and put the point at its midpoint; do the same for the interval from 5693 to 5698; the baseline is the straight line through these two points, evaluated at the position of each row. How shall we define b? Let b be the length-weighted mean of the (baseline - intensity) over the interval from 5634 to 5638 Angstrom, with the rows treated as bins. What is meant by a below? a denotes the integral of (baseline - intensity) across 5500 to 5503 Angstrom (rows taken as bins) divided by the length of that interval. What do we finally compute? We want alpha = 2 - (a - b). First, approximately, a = 0.6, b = -1.0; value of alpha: 0.4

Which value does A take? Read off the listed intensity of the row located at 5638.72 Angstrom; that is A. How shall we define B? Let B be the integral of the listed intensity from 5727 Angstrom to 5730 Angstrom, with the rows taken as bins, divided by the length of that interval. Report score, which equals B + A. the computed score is 20.1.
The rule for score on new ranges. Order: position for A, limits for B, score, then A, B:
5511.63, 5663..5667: 17.9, 9.92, 8.0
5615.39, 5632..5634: 17.9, 8.8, 9.1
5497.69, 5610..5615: 17.5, 8.61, 8.9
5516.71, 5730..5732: 19.6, 9.38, 10.2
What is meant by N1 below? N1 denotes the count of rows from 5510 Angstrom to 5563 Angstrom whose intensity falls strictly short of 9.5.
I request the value 20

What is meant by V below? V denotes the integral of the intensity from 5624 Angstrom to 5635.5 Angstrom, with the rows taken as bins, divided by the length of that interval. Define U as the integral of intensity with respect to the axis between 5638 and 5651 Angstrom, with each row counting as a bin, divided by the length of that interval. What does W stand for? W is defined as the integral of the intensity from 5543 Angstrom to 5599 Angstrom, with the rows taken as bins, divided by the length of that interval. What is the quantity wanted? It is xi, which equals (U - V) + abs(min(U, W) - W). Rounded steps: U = 9.8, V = 9.1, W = 9.3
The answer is 0.7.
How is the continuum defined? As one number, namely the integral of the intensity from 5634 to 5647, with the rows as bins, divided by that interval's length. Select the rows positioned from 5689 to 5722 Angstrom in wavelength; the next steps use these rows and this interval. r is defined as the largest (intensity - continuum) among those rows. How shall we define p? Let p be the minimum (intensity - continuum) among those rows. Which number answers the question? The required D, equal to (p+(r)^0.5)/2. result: -3.6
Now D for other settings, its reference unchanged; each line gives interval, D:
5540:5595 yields -0.5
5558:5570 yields -0.2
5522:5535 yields -0.2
